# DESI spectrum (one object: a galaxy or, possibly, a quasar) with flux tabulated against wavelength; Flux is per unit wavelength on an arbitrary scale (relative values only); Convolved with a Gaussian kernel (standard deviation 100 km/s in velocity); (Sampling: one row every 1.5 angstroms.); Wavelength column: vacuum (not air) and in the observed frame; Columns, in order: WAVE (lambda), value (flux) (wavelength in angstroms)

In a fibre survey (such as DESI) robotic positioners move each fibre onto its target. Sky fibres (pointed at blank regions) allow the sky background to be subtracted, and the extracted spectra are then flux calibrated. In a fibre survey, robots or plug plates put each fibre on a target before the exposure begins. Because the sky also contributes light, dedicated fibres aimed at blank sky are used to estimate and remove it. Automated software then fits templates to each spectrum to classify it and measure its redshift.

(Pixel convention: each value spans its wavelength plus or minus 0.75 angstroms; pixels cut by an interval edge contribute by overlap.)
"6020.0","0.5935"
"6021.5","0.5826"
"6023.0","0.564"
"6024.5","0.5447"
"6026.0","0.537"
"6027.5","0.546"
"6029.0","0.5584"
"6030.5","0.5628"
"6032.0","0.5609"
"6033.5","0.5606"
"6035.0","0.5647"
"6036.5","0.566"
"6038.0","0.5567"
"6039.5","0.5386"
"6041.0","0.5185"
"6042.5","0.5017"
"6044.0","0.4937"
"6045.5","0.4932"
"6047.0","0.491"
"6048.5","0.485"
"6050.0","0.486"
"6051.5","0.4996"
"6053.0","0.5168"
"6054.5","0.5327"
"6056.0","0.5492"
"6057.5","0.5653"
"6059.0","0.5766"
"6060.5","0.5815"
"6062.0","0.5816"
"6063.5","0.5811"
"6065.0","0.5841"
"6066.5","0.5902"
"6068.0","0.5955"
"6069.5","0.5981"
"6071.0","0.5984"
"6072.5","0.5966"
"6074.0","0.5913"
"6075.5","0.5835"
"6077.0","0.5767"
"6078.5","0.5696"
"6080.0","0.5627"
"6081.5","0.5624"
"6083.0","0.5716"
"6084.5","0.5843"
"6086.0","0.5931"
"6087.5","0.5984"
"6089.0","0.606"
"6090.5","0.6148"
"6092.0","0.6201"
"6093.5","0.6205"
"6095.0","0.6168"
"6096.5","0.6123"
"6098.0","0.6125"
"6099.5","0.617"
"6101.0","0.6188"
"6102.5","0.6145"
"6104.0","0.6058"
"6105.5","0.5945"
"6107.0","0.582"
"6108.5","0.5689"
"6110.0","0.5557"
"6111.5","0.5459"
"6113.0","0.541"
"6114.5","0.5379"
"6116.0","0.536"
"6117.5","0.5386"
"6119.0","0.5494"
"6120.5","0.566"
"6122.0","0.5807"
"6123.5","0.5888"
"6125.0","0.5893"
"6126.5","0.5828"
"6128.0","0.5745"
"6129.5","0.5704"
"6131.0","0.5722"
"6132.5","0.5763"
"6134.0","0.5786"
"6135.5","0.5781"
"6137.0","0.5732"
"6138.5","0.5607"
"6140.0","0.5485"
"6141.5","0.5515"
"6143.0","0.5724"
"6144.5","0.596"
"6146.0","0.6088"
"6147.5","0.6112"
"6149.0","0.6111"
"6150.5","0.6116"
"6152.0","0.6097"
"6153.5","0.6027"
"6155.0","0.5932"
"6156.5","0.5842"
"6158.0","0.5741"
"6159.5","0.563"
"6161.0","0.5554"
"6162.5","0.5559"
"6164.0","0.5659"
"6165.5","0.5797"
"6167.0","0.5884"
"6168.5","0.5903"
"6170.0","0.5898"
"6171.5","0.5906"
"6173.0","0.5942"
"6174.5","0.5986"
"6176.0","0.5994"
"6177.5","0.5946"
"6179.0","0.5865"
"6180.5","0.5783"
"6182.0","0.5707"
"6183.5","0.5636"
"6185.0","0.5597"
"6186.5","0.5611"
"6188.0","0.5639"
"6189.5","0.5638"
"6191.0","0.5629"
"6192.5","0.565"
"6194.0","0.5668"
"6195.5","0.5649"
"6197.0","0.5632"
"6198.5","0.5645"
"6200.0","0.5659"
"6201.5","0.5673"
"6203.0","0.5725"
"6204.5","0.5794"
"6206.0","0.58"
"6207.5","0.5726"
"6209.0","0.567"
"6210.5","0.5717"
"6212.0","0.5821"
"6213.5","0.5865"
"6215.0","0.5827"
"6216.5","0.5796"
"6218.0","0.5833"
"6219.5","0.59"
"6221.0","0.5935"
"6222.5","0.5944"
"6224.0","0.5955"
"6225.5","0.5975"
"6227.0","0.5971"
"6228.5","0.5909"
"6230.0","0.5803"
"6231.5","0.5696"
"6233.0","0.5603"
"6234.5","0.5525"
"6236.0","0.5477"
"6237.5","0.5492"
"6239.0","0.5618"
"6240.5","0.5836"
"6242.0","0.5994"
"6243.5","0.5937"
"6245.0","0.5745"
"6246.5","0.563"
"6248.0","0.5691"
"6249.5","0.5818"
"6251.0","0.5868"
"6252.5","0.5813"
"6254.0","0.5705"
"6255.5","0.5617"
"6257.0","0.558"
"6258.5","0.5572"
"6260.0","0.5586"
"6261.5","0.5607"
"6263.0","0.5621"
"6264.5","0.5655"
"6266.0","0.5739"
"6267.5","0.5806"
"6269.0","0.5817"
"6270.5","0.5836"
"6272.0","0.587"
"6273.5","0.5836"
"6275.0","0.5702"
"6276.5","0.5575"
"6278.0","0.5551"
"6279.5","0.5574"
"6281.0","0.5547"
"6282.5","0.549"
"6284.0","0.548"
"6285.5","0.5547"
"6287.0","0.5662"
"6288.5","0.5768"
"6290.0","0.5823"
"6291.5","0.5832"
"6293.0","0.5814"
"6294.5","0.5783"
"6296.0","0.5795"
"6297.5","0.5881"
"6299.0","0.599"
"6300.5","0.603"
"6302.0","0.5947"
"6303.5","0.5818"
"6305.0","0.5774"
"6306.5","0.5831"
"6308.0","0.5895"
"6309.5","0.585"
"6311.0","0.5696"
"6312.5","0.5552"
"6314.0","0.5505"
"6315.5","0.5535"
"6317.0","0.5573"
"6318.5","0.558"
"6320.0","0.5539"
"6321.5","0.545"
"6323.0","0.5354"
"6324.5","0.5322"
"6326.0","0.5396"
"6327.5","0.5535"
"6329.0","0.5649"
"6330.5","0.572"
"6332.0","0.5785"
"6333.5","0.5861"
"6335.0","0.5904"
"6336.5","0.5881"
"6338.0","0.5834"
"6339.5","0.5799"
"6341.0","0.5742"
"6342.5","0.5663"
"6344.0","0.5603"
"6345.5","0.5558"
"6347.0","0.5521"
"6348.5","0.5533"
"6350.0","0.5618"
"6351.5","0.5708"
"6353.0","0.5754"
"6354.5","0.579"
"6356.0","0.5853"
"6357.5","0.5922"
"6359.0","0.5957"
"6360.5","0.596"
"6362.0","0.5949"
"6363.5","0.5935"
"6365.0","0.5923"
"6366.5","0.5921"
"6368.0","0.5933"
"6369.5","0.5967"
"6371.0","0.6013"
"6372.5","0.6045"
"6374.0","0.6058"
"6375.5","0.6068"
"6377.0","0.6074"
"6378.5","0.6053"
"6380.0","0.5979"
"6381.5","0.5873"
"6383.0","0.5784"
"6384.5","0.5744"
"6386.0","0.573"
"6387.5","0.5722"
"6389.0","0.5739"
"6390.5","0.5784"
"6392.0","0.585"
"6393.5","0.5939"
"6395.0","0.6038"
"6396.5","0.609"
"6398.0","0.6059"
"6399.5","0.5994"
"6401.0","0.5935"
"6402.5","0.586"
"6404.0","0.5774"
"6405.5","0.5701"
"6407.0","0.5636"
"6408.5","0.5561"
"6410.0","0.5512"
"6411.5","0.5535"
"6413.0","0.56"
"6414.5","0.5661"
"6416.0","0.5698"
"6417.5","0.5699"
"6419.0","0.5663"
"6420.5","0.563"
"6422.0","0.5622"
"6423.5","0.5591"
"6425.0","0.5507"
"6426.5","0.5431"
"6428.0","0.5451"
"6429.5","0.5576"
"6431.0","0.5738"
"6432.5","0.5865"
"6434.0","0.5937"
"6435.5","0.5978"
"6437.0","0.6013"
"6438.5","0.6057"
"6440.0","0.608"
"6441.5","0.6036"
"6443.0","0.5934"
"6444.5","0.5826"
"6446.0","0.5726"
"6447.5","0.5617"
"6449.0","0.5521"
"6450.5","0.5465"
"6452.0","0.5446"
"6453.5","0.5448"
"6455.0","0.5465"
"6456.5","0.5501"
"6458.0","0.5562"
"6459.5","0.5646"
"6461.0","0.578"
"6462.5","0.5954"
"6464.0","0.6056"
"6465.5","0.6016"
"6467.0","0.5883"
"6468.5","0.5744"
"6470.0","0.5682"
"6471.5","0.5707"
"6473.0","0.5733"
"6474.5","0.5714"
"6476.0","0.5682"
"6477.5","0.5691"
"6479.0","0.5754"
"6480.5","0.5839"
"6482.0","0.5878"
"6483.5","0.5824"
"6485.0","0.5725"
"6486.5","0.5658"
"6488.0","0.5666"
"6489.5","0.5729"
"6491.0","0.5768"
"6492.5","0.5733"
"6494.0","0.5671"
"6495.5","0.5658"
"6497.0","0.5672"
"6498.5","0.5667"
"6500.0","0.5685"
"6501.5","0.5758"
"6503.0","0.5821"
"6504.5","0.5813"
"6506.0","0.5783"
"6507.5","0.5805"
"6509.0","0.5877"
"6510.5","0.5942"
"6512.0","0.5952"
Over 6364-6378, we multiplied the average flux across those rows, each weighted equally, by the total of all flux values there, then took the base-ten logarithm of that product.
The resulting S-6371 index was 0.511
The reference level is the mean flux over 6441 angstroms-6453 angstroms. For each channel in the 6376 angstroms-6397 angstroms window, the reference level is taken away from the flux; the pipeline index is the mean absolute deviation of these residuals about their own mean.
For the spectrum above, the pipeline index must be 0.0123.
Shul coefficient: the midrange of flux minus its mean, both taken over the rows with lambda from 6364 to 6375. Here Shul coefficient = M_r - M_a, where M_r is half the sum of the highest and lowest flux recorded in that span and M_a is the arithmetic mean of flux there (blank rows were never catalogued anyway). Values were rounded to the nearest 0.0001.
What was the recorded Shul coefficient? 0.0009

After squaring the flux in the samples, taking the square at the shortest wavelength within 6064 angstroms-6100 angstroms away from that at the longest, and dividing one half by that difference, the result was 13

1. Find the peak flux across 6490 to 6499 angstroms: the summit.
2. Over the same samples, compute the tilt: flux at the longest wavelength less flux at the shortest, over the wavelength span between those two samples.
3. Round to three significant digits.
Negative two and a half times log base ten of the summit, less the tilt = 0.599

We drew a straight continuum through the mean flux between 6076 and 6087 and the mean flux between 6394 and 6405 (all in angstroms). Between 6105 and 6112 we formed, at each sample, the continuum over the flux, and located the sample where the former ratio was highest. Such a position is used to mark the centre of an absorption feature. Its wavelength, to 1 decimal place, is 6111.5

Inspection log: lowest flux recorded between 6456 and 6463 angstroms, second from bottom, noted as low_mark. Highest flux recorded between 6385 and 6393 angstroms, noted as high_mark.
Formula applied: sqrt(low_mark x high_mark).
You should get 0.570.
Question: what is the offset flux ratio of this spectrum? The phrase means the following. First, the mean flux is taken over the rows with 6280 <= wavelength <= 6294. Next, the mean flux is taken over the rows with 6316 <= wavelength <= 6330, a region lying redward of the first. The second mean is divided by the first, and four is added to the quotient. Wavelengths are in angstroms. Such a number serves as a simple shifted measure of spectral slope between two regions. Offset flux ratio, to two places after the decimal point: 4.97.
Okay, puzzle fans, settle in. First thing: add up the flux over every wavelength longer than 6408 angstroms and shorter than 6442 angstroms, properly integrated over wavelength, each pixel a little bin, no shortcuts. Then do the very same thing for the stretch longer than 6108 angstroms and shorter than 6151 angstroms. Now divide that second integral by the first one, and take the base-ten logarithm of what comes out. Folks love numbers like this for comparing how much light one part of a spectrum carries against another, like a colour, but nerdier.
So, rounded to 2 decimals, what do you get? 0.10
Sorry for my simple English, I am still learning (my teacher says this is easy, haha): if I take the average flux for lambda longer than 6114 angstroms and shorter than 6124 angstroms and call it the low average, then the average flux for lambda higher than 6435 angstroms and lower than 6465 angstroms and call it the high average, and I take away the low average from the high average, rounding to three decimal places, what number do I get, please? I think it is 0.019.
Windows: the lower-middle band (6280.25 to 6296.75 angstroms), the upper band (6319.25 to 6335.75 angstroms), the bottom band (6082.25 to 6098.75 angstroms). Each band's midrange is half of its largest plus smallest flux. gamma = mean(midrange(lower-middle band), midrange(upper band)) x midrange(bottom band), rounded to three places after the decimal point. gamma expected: 0.336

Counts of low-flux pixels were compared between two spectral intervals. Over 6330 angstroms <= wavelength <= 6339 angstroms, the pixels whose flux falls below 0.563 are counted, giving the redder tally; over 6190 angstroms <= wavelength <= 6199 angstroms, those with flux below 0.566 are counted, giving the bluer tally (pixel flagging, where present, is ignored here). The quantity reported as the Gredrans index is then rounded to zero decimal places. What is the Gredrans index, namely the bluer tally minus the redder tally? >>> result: 5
